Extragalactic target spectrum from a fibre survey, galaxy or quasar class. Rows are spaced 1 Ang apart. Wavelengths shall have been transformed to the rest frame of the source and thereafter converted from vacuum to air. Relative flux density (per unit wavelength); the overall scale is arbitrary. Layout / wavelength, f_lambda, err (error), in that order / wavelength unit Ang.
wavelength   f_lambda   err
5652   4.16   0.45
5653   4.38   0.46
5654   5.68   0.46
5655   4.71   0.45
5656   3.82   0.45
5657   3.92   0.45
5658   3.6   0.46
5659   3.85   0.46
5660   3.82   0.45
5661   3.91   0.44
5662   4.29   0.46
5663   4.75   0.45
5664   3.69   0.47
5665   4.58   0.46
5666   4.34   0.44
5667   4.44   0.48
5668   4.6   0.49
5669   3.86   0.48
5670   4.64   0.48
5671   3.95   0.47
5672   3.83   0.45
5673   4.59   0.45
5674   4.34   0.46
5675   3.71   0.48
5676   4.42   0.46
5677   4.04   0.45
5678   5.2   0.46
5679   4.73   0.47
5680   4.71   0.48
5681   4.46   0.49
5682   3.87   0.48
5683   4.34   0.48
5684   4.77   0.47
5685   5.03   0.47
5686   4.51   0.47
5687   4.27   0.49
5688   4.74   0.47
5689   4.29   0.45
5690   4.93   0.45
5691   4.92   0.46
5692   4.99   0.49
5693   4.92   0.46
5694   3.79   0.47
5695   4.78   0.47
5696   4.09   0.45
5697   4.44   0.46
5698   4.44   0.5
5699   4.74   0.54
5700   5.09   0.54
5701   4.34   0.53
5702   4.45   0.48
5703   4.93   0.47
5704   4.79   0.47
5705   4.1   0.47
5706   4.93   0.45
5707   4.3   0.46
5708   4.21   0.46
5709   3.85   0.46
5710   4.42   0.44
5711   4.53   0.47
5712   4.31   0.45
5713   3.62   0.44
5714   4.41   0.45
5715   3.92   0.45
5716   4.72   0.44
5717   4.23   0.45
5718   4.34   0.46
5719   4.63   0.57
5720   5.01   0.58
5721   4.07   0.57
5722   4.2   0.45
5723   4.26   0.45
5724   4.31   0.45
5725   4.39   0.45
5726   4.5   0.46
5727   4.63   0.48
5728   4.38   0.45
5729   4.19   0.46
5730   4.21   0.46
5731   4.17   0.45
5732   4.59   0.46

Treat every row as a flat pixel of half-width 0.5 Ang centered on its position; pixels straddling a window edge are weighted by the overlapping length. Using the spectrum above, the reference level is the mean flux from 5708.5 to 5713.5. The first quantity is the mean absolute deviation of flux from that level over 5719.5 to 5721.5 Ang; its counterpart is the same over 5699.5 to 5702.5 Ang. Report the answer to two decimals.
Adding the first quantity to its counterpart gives 0.95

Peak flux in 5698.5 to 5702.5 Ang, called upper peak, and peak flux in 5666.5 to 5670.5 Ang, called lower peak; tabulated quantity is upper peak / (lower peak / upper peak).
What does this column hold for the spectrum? 5.6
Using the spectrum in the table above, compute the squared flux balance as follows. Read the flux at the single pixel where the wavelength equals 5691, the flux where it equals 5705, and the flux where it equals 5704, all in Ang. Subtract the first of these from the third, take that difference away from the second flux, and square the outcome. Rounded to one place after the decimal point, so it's 17.9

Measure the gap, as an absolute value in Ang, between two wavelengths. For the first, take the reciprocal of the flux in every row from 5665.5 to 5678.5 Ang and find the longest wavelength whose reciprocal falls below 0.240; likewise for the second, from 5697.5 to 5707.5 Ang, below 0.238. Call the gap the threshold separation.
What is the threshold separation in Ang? 29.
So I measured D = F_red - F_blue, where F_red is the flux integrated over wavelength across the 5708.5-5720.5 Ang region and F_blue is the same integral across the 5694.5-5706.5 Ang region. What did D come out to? -3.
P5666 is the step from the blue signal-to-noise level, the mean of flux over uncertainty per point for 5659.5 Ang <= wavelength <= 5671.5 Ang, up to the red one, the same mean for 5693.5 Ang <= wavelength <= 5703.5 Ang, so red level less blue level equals 0.1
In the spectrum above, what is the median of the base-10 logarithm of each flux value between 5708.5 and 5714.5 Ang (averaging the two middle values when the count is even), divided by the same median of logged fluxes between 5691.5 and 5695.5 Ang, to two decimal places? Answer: 0.93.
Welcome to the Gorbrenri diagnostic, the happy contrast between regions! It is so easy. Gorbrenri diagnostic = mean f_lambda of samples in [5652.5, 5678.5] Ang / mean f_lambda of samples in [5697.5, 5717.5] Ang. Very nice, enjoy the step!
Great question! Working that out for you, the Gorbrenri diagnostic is 0.97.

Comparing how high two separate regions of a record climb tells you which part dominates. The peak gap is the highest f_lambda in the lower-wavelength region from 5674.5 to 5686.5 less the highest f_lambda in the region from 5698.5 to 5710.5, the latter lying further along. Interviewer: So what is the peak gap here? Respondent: 0.11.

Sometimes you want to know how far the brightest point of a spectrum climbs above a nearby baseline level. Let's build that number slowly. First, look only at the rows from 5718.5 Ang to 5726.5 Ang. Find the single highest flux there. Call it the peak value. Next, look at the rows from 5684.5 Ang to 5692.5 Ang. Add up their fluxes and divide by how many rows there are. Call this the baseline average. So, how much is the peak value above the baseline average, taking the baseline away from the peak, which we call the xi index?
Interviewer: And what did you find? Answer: 0.30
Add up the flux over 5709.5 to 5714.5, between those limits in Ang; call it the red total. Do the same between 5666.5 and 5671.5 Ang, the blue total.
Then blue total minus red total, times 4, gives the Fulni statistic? 1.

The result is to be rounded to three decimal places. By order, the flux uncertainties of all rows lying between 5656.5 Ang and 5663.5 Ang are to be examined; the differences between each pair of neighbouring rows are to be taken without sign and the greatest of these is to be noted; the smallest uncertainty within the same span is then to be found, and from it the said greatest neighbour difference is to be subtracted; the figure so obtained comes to 0.420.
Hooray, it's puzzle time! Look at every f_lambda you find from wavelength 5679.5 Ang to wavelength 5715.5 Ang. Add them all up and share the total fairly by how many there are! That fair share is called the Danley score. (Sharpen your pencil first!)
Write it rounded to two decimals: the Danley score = 4.48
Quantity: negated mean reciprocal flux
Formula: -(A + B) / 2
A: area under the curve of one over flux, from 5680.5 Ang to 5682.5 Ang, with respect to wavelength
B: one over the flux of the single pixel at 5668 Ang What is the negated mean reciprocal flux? -0.350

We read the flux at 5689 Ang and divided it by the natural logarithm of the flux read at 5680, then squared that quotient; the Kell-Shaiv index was 8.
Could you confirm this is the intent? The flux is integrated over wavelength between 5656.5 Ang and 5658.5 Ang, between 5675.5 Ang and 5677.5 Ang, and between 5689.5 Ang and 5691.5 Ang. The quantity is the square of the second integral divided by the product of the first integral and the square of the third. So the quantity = 0.10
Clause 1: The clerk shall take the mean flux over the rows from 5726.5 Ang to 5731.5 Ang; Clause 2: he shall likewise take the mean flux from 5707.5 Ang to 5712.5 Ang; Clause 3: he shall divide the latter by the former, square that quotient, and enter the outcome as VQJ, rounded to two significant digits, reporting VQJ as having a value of 0.98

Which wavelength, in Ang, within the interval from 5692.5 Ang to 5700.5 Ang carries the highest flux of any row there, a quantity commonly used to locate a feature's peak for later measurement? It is 5700 Ang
